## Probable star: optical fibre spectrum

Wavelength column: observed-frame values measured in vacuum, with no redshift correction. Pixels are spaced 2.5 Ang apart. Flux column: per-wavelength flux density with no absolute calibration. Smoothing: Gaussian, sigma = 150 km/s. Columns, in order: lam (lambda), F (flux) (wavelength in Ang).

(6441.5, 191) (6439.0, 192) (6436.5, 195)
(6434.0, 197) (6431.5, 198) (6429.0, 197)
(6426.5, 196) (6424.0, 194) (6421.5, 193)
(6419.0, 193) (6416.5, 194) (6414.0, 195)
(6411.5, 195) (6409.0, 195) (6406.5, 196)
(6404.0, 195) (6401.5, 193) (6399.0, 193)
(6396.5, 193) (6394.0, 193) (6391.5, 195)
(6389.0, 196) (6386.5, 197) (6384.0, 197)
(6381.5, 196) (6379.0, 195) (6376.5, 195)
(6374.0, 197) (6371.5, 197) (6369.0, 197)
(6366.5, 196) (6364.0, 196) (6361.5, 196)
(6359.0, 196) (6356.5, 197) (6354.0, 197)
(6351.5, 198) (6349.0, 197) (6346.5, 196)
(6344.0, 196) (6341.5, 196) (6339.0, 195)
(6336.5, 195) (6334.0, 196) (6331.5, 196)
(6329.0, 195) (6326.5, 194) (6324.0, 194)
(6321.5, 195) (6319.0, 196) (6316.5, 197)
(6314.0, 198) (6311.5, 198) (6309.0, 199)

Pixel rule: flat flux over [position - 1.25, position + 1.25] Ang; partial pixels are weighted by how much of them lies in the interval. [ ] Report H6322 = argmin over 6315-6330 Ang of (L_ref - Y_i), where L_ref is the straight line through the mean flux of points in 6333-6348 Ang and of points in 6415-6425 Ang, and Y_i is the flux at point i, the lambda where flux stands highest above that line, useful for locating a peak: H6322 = 6316.5 Ang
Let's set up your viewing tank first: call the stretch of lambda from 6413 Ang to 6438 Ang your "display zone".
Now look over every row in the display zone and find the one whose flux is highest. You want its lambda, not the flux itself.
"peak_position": 6431.5 Ang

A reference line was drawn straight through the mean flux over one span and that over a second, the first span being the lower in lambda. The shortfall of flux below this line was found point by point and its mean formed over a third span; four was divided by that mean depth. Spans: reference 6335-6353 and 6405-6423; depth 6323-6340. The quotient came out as 3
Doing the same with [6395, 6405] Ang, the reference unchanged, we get 3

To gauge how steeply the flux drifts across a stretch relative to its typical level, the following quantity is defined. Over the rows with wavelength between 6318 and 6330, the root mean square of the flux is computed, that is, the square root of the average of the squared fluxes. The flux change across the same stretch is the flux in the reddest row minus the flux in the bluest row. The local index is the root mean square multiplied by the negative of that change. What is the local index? 195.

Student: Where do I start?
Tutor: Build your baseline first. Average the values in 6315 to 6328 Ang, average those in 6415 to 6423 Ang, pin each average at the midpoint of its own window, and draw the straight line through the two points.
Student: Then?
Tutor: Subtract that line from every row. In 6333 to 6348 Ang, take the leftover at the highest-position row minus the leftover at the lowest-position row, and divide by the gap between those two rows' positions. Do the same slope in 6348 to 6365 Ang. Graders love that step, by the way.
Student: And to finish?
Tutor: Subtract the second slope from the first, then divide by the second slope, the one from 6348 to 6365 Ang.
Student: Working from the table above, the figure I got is -1.4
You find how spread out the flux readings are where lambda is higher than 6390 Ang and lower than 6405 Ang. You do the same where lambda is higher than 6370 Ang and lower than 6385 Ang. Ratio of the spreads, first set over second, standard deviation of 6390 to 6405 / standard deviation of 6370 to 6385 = 1.1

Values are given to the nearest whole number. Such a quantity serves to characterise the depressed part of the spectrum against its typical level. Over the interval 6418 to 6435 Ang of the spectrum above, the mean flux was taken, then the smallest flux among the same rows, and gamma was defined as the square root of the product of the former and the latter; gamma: 194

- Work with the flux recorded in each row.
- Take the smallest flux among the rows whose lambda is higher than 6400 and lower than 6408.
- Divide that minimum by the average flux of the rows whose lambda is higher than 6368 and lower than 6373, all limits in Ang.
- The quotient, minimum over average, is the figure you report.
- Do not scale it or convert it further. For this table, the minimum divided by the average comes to 0.9797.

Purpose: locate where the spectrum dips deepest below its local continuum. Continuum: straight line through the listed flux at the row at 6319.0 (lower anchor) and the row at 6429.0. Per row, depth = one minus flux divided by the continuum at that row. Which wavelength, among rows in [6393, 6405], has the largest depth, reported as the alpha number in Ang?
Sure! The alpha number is 6401.5 Ang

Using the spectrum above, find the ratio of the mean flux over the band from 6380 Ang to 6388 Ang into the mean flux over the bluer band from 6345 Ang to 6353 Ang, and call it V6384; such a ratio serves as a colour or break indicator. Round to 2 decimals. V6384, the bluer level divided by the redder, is 1.00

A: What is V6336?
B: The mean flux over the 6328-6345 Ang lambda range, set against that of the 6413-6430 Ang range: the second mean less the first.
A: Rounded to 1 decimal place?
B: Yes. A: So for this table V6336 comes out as -1.0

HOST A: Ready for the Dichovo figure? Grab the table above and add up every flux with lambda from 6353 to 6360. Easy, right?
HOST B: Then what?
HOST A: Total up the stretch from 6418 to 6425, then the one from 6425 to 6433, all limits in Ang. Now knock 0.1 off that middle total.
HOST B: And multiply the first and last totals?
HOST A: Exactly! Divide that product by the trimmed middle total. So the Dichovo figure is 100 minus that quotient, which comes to -501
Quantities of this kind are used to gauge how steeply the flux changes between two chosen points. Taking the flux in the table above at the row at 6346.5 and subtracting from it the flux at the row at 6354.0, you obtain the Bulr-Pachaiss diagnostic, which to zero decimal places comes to -1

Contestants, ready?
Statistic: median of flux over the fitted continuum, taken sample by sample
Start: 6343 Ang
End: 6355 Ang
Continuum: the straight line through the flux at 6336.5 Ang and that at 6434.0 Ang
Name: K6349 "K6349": 1.01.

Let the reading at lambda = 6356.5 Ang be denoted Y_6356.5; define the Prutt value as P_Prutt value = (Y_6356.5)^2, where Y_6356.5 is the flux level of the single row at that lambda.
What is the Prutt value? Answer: 38809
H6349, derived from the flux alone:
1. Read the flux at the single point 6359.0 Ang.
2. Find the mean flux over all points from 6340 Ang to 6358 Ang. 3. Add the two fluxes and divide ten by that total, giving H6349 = 0.0255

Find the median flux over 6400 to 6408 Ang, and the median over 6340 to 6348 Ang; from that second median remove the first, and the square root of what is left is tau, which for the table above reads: 1.00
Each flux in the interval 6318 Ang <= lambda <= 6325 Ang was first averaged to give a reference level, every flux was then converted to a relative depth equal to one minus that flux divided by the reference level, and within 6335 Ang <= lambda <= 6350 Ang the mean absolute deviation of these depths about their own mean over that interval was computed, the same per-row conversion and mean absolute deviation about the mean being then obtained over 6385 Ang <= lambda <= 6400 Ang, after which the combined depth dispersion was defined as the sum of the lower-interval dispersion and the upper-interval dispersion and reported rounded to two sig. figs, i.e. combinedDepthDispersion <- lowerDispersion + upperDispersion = 0.011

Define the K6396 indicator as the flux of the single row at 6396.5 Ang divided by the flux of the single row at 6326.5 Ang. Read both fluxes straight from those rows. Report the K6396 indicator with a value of 0.99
